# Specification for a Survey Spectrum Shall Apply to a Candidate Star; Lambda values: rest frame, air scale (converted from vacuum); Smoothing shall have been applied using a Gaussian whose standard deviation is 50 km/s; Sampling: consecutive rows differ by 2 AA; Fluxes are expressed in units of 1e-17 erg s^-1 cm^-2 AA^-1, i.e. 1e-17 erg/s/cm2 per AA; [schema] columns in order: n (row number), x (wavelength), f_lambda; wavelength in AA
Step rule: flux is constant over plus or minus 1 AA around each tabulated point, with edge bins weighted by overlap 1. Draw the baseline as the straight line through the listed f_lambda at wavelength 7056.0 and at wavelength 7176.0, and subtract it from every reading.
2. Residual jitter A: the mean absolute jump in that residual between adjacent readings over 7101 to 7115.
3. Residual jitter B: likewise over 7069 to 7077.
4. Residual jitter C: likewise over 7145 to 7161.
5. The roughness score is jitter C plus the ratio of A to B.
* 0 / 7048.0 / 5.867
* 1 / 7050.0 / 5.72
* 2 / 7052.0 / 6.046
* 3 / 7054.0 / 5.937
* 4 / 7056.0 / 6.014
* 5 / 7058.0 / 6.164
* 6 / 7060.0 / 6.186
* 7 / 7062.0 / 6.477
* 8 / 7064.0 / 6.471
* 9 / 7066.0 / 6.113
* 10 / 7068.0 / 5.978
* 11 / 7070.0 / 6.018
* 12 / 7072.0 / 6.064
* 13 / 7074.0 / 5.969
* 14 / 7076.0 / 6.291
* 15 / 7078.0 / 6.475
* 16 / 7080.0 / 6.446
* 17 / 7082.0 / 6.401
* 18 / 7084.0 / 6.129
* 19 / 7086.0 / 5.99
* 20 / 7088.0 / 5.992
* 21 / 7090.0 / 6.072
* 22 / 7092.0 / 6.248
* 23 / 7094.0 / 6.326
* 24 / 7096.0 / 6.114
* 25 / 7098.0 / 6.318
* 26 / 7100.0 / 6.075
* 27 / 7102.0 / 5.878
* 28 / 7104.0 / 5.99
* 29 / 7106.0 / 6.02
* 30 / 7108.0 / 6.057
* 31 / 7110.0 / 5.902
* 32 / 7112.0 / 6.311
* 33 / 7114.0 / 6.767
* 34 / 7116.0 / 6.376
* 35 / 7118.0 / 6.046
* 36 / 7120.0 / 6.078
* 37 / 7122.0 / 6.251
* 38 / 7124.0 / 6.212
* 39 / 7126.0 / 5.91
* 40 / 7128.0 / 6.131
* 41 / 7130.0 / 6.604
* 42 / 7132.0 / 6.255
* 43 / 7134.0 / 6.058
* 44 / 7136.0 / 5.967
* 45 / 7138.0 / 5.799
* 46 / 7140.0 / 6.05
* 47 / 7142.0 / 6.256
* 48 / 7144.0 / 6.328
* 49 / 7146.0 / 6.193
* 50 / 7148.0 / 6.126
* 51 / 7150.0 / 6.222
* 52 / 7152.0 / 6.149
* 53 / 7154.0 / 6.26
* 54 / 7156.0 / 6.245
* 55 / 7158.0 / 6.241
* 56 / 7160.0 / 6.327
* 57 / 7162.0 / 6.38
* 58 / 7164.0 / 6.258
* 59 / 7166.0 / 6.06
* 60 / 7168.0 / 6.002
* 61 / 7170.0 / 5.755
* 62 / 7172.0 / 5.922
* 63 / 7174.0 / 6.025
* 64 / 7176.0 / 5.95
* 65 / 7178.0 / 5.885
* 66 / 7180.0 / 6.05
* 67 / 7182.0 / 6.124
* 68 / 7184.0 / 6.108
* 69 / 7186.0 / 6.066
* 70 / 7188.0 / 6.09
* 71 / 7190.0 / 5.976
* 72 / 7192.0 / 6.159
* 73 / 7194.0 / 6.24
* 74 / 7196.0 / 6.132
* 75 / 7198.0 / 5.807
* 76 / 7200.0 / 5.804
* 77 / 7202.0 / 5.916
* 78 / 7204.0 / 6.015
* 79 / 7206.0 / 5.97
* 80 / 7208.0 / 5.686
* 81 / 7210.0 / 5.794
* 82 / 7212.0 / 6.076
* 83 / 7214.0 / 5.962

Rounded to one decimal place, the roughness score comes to 1.4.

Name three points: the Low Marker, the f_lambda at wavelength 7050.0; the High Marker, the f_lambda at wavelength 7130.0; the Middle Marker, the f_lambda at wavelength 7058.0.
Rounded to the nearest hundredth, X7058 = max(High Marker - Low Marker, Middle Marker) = 6.16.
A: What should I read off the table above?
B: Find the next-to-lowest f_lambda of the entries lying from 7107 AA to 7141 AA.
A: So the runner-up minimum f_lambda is 5.902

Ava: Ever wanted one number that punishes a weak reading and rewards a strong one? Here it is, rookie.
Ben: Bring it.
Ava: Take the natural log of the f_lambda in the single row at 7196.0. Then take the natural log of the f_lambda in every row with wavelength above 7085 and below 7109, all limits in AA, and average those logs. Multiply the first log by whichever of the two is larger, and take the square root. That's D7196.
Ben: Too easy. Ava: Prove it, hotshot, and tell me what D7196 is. 1.81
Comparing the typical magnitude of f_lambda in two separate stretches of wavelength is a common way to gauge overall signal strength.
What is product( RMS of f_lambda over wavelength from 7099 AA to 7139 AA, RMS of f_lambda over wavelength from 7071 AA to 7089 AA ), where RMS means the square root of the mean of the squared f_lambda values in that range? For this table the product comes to 38.1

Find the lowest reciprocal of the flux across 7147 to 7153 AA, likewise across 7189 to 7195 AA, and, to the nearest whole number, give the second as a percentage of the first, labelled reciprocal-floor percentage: 100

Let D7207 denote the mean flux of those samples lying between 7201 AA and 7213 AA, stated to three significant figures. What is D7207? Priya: 5.91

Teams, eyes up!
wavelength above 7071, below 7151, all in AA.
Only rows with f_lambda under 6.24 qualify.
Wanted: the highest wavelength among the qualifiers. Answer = 7150.0 AA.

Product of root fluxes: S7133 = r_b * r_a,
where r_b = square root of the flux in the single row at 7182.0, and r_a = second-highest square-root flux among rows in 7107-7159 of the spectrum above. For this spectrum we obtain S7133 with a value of 6.36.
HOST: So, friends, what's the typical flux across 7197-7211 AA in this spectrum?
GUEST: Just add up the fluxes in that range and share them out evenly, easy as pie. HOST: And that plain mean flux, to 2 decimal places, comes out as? 5.86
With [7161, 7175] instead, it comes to 6.06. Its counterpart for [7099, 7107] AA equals 5.99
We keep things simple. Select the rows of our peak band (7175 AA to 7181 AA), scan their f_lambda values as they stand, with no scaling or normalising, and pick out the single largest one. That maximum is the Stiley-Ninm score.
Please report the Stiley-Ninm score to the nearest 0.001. 6.050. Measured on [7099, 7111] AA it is 6.075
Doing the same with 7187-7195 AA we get 6.240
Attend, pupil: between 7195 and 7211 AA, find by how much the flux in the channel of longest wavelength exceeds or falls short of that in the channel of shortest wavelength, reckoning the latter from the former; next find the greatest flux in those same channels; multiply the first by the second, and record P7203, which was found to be -2.1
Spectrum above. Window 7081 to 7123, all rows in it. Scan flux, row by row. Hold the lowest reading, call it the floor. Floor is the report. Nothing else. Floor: 5.878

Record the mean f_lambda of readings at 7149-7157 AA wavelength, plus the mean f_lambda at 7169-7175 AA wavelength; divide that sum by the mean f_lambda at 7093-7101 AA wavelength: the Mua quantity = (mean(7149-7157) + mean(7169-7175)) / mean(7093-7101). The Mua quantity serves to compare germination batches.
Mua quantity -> 1.95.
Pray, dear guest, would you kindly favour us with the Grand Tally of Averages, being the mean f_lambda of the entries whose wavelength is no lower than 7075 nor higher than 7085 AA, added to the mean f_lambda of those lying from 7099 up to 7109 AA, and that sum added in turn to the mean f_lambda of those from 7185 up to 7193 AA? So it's 18.4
